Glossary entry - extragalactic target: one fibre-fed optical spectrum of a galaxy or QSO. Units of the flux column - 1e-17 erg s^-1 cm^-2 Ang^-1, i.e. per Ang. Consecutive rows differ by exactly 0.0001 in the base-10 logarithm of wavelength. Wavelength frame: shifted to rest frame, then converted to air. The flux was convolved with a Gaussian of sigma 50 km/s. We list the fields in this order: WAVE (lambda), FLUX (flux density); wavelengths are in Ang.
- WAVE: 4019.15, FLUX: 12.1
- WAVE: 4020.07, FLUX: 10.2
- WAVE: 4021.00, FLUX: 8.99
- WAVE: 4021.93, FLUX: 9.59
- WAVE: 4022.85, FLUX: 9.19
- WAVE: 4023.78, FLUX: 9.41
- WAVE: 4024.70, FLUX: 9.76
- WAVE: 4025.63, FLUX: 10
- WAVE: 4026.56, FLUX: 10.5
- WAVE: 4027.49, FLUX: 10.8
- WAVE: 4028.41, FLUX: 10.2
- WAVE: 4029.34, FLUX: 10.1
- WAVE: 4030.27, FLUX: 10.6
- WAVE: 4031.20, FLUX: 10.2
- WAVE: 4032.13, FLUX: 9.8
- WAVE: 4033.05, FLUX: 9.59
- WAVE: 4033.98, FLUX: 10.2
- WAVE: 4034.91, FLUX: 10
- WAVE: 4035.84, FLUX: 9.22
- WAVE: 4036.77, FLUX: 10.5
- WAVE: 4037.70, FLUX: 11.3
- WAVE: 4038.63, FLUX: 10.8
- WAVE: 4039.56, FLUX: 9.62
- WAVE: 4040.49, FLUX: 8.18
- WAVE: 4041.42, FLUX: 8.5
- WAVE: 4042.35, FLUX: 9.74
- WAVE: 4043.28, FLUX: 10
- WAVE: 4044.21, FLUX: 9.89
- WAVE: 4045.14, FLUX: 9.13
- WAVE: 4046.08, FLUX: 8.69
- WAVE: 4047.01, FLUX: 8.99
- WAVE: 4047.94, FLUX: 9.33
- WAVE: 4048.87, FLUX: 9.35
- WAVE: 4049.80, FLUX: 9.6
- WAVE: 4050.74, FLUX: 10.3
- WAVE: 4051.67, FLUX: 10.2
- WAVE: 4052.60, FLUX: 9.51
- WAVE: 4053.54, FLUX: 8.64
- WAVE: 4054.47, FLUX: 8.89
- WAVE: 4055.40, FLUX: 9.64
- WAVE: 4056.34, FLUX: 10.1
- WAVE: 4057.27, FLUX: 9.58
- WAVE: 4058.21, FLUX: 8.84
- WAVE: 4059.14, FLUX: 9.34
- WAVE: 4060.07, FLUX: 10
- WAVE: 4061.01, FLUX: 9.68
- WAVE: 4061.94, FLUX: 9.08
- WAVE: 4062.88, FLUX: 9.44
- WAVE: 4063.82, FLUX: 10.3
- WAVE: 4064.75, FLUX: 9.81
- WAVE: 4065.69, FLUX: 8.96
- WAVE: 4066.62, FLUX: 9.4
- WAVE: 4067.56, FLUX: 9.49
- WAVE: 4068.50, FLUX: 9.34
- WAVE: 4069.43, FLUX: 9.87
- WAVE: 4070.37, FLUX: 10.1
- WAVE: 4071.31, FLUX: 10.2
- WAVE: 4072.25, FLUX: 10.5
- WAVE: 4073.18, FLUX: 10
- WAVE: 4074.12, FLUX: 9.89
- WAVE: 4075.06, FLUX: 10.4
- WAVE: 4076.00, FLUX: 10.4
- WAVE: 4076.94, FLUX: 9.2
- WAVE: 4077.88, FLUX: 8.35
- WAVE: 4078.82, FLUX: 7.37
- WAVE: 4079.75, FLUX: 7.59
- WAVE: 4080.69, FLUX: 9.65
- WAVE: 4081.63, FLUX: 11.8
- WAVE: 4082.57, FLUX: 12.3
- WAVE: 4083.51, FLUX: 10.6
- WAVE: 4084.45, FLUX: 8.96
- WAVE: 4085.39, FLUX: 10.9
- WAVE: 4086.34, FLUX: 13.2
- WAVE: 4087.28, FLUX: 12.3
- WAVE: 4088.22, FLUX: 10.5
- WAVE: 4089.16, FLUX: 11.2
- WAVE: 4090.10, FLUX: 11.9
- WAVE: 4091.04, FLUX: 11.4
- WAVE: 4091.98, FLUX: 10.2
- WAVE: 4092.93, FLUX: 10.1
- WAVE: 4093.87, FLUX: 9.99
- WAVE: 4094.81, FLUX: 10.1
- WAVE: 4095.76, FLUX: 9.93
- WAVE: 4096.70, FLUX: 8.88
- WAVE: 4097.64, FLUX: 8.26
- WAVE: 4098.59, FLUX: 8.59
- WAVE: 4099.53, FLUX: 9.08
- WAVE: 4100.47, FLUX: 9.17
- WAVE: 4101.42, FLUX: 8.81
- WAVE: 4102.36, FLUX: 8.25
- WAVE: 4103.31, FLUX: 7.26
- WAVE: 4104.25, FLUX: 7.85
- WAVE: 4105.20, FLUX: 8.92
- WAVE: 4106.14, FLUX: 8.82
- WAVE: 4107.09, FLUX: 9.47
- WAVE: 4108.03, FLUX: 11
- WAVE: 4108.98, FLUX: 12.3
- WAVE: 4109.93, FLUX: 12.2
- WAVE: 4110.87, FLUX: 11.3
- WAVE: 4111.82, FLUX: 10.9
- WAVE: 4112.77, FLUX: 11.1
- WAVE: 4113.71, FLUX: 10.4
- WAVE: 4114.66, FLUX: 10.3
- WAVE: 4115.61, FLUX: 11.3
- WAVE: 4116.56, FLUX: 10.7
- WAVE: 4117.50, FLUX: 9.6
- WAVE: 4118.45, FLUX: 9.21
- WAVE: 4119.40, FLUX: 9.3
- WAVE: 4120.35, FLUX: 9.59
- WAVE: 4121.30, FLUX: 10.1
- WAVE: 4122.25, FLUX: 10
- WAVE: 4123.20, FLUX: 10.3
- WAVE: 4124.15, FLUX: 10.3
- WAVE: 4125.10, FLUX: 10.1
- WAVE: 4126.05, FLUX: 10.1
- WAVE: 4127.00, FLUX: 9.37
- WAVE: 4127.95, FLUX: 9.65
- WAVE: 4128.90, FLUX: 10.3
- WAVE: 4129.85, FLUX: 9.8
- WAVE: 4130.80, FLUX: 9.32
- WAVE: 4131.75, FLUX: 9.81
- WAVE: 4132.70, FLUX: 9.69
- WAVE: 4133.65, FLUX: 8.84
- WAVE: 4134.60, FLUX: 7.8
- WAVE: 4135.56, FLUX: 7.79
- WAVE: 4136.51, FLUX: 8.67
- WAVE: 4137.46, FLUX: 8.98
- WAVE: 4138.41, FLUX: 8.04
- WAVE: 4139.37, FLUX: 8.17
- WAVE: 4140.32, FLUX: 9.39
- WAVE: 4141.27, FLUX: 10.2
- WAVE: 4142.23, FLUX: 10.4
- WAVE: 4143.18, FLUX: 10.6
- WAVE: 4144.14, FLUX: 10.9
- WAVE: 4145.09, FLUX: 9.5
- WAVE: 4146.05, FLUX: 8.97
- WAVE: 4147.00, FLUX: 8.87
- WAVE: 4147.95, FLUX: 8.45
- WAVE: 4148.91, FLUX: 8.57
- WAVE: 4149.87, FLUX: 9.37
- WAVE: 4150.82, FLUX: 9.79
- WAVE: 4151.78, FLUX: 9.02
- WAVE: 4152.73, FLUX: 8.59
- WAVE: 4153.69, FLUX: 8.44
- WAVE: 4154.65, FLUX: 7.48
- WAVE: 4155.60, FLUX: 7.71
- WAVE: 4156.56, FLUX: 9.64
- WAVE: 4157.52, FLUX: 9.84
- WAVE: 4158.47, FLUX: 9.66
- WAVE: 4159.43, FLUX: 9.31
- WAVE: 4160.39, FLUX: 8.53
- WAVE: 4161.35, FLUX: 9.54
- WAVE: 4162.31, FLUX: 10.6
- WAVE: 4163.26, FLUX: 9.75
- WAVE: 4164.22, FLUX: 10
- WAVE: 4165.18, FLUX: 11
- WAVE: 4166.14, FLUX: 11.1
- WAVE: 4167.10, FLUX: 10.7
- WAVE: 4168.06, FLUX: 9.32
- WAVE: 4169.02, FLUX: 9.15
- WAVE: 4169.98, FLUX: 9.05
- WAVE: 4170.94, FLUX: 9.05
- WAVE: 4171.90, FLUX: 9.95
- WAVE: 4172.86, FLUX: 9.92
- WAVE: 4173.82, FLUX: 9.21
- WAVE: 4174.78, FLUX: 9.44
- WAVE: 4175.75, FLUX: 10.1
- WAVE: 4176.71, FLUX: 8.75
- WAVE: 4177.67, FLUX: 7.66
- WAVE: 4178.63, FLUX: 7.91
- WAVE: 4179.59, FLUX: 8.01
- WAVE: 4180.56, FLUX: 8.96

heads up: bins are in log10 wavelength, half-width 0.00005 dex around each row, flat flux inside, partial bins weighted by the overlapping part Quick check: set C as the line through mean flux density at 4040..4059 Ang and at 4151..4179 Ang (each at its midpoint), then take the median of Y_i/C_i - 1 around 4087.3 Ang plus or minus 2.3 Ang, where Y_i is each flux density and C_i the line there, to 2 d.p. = 0.20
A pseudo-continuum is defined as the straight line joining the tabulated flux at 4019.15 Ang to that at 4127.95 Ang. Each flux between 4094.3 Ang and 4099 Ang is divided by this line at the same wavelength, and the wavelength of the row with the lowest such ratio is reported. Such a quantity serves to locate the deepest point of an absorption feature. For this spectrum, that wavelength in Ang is 4097.64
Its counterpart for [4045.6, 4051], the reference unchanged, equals 4046.08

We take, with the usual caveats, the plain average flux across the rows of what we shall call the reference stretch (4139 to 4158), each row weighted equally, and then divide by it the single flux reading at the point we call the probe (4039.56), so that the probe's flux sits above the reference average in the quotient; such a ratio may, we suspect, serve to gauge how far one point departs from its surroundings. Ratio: 1.05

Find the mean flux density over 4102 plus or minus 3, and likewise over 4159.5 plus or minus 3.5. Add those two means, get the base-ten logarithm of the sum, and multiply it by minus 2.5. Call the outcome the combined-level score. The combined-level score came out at -3.14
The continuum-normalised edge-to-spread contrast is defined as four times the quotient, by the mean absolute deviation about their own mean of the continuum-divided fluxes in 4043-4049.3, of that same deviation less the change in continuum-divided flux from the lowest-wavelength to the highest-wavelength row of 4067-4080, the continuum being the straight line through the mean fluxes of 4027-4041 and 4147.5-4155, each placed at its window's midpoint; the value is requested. 25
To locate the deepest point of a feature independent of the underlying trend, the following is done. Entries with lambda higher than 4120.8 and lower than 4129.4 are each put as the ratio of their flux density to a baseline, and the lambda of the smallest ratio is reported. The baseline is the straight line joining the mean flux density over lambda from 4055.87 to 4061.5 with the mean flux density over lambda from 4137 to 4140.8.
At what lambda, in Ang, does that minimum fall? 4127.00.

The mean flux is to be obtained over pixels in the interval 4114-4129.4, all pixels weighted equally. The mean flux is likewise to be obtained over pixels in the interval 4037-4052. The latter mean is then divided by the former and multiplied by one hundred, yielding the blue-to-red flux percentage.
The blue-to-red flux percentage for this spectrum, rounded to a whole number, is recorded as 96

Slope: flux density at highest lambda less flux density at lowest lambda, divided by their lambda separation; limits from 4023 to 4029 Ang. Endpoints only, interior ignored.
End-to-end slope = 0.2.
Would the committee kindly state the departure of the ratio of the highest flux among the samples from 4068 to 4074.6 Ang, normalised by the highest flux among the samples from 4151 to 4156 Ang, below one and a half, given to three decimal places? 0.336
